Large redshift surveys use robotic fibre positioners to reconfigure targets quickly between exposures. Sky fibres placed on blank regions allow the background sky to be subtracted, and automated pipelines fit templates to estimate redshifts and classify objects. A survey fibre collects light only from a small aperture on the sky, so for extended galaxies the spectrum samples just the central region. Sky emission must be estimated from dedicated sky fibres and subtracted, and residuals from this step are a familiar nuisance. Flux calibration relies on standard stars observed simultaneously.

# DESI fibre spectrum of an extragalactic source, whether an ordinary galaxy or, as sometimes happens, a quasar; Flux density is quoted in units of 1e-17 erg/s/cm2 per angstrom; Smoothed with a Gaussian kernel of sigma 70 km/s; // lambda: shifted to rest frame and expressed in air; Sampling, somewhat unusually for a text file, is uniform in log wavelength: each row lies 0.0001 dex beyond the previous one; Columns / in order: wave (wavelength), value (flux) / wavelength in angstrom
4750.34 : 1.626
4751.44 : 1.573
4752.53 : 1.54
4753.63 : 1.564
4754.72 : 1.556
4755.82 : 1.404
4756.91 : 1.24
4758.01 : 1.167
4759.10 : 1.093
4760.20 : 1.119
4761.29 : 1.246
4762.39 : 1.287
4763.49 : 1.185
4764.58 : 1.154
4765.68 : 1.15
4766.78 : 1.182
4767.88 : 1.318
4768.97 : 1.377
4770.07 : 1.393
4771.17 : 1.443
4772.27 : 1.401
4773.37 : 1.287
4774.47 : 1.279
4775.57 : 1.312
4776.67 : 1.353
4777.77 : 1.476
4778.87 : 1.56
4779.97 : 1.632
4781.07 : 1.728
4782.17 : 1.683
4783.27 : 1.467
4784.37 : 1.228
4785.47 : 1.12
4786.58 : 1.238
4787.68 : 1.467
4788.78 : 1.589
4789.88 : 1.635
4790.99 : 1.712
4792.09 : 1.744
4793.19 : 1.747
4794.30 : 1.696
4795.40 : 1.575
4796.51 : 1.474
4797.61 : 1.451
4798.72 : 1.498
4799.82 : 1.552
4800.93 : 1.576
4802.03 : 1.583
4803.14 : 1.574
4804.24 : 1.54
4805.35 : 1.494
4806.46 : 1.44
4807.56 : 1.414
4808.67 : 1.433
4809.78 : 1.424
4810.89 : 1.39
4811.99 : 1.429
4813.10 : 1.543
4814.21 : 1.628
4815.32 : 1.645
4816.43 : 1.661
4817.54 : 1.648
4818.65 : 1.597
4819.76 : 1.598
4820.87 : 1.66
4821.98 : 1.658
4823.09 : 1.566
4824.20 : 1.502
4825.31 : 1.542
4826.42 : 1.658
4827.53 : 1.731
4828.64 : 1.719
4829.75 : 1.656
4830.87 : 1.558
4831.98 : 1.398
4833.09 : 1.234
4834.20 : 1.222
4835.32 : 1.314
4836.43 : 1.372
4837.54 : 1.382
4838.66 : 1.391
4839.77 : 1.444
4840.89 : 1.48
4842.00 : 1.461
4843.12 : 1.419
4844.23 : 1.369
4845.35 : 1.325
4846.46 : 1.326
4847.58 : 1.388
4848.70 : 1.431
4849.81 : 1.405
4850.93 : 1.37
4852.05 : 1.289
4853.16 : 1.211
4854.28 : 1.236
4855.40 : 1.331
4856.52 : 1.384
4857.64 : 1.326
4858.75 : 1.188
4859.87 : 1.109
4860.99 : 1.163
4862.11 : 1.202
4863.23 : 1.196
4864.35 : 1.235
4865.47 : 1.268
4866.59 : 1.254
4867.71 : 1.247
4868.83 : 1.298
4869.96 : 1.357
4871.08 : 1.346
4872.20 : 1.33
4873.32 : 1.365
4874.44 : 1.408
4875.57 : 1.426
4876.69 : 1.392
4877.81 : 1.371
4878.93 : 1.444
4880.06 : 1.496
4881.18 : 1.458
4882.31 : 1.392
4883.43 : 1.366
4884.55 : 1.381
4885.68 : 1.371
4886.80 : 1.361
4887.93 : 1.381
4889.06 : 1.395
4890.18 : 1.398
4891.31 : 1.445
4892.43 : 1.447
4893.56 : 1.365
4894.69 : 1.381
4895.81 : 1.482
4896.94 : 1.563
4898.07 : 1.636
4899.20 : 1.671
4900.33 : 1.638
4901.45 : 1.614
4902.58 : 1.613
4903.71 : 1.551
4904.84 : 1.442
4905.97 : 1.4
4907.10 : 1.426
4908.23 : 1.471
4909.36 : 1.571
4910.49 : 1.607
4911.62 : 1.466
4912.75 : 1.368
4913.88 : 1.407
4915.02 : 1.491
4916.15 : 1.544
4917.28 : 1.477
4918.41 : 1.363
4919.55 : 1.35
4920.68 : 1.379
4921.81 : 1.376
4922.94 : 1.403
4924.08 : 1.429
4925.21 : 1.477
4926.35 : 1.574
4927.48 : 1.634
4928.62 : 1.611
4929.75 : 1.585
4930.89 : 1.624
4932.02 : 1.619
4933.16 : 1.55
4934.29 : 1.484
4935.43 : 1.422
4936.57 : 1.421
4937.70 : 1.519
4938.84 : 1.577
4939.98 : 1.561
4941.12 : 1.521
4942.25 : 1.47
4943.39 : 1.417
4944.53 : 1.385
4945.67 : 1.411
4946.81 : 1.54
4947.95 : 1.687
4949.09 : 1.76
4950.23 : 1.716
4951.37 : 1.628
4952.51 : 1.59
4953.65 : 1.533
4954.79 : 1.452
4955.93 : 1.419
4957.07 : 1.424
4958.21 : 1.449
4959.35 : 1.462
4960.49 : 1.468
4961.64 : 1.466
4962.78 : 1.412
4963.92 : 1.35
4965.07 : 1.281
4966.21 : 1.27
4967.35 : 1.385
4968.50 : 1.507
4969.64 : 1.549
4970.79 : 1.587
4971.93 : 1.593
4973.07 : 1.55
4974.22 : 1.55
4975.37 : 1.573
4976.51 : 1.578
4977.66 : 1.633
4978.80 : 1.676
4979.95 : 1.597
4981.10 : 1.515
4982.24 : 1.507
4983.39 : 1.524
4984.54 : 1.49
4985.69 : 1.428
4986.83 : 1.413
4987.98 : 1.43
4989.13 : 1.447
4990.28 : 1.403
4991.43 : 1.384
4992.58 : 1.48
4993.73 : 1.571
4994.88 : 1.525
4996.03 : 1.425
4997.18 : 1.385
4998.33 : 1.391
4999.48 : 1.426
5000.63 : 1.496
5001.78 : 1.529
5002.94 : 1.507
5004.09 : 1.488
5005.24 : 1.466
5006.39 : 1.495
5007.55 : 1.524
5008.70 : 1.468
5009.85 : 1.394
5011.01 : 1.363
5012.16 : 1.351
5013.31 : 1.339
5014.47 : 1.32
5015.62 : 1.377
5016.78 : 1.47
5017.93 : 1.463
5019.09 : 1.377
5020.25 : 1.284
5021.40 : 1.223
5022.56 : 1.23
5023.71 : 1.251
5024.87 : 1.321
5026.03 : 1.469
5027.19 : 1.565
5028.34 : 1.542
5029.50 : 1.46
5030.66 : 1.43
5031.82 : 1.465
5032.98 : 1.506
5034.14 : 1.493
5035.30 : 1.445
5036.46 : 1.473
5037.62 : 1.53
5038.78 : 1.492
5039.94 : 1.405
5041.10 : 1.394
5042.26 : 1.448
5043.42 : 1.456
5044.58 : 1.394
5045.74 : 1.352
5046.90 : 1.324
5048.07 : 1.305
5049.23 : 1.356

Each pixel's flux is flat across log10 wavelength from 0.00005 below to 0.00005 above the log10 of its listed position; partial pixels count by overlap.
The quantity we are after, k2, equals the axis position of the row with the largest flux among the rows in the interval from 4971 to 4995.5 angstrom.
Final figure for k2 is 4978.80 angstrom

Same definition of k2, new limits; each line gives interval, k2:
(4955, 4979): 4978.80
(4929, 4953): 4949.09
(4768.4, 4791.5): 4781.07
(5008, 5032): 5027.19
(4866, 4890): 4880.06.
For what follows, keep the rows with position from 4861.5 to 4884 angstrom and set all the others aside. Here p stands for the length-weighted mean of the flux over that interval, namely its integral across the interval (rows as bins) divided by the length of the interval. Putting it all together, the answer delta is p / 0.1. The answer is 13.4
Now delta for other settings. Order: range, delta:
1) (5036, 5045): 14.5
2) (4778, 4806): 15.4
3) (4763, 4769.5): 12.3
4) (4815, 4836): 15.5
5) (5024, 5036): 14.6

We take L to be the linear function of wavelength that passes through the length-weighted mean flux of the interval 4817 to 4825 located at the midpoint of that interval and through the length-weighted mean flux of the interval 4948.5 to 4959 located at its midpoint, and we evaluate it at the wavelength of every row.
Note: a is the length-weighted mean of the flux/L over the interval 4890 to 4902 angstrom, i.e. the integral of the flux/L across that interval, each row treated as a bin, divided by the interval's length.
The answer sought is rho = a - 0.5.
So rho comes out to 0.46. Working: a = 0.964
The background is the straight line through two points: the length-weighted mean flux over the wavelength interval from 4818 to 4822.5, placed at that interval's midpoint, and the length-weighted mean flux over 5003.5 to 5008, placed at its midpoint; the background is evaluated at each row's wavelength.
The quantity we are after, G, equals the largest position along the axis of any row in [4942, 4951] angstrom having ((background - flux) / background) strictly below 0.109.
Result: 4950.23 angstrom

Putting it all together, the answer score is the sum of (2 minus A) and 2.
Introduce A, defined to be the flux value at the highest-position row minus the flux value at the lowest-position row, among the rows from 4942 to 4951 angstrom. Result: 3.8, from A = 0.2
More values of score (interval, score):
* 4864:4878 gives 3.9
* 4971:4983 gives 4.1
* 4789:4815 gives 4.0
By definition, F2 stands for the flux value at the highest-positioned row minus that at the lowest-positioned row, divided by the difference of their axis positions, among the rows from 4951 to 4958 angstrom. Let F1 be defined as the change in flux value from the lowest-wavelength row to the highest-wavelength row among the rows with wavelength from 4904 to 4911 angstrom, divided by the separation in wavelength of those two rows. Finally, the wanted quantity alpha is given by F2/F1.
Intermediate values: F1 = 0.03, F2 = -0.04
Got -1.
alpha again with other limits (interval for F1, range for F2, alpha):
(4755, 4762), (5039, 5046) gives 0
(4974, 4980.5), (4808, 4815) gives 4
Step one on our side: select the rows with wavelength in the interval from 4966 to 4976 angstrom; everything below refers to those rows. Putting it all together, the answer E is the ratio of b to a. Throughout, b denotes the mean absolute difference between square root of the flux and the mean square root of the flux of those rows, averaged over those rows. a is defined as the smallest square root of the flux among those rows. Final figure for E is 0.0296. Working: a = 1.13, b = 0.0333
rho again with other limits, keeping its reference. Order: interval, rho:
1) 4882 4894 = 0.38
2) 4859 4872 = 0.28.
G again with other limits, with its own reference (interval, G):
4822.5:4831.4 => 4830.87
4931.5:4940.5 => 4939.98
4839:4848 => 4842.00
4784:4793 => 4792.09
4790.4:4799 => 4798.72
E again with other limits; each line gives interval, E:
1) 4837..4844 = 0.0114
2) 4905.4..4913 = 0.0232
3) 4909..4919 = 0.0239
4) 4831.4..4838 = 0.0251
